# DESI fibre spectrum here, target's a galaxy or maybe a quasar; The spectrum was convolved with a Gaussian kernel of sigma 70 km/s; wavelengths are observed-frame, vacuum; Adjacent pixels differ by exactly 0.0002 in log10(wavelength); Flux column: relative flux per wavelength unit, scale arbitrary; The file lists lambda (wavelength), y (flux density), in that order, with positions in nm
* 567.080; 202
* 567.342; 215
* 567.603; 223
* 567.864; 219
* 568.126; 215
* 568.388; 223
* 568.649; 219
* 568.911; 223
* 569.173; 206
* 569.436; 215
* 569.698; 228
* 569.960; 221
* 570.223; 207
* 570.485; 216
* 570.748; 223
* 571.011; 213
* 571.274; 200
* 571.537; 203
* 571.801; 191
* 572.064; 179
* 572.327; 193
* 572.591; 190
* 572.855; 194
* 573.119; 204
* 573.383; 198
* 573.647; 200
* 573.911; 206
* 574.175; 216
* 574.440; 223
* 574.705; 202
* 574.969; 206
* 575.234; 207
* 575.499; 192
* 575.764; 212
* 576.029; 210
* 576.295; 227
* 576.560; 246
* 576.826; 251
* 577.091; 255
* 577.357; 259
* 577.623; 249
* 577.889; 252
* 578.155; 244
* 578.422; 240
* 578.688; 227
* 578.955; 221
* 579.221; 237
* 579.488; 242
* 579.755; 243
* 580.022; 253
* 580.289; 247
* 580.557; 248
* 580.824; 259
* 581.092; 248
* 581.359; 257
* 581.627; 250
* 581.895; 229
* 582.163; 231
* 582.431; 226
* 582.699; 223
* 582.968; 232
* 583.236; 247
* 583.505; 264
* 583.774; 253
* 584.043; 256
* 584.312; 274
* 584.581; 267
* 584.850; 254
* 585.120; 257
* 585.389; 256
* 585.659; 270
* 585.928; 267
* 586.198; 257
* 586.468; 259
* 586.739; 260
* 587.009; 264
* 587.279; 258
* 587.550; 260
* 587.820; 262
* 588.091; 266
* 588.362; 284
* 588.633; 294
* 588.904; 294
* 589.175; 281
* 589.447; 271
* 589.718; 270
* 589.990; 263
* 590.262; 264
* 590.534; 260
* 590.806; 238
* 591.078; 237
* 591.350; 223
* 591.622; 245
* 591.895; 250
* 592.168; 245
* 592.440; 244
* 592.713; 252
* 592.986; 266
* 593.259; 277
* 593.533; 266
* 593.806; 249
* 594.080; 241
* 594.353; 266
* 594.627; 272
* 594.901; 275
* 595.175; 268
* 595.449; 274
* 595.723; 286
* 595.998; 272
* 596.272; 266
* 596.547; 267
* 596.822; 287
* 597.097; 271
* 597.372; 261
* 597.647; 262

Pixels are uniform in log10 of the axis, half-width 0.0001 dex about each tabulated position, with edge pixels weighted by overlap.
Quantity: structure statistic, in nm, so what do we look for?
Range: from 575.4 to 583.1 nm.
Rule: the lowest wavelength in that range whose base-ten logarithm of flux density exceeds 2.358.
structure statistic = 576.560 nm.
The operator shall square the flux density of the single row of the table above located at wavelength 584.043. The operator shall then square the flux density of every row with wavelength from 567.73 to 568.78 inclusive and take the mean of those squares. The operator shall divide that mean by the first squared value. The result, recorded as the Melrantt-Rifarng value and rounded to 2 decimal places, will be 0.73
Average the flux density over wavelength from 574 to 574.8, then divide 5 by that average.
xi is 0.0234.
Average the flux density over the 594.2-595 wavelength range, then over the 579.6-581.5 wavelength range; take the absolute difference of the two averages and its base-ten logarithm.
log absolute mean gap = 1.3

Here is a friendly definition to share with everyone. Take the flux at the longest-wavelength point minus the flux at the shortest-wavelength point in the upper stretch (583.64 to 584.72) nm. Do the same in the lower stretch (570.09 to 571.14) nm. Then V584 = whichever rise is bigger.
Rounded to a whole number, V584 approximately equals 14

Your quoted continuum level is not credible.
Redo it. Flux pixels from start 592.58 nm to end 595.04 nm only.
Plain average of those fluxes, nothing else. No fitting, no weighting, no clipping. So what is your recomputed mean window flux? 263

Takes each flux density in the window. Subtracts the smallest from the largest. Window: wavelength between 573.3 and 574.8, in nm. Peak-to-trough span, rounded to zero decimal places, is 25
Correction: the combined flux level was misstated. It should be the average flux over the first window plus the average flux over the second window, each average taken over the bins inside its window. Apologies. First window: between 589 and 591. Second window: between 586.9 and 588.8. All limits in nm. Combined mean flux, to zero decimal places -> 534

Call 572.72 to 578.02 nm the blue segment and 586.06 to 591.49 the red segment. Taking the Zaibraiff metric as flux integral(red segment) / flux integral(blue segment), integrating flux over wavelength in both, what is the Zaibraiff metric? 1.22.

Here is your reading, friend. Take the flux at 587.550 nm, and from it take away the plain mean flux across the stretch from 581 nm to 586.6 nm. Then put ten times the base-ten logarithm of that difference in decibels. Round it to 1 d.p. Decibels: 9.4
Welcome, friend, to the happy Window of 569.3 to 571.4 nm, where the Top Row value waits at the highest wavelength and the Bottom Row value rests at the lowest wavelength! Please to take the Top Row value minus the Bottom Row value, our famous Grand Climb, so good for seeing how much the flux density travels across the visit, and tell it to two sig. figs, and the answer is -15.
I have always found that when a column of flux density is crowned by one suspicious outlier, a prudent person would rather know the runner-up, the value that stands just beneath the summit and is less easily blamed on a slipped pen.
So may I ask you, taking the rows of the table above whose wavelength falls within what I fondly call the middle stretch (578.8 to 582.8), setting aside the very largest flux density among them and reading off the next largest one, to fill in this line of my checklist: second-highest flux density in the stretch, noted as 257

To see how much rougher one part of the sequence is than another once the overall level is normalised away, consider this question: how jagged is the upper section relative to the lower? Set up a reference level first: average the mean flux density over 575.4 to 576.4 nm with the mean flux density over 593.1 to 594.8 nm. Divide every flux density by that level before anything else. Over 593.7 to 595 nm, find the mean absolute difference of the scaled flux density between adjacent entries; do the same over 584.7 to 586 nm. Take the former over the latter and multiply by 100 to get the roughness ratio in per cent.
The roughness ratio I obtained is 200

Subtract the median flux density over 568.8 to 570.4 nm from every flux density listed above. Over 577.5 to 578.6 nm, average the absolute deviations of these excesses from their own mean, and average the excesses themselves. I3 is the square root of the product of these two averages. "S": 11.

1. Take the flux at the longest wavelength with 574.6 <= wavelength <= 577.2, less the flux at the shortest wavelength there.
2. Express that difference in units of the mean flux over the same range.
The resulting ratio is 0.24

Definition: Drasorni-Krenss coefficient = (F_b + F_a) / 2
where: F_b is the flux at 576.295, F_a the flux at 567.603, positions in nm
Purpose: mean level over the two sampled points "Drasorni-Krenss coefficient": 225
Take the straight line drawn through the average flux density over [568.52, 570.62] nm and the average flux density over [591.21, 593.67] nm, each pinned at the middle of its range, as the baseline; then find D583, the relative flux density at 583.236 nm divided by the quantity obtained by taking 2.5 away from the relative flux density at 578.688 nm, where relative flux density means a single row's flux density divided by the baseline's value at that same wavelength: -0.68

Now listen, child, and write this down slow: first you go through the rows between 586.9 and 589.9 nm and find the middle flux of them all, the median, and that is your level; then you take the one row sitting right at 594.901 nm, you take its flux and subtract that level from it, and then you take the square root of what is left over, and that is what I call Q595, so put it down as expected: 2.2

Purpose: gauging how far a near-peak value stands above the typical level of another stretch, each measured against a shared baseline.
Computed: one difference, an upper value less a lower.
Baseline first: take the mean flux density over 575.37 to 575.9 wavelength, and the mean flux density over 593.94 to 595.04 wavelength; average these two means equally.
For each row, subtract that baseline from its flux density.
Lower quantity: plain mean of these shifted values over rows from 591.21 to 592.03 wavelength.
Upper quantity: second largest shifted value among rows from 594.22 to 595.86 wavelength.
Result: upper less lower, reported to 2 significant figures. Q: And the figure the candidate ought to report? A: 36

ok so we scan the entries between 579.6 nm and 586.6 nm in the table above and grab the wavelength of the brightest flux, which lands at 584.312 nm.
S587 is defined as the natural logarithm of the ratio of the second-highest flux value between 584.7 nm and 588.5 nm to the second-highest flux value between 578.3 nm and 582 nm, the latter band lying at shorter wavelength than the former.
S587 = 0.049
